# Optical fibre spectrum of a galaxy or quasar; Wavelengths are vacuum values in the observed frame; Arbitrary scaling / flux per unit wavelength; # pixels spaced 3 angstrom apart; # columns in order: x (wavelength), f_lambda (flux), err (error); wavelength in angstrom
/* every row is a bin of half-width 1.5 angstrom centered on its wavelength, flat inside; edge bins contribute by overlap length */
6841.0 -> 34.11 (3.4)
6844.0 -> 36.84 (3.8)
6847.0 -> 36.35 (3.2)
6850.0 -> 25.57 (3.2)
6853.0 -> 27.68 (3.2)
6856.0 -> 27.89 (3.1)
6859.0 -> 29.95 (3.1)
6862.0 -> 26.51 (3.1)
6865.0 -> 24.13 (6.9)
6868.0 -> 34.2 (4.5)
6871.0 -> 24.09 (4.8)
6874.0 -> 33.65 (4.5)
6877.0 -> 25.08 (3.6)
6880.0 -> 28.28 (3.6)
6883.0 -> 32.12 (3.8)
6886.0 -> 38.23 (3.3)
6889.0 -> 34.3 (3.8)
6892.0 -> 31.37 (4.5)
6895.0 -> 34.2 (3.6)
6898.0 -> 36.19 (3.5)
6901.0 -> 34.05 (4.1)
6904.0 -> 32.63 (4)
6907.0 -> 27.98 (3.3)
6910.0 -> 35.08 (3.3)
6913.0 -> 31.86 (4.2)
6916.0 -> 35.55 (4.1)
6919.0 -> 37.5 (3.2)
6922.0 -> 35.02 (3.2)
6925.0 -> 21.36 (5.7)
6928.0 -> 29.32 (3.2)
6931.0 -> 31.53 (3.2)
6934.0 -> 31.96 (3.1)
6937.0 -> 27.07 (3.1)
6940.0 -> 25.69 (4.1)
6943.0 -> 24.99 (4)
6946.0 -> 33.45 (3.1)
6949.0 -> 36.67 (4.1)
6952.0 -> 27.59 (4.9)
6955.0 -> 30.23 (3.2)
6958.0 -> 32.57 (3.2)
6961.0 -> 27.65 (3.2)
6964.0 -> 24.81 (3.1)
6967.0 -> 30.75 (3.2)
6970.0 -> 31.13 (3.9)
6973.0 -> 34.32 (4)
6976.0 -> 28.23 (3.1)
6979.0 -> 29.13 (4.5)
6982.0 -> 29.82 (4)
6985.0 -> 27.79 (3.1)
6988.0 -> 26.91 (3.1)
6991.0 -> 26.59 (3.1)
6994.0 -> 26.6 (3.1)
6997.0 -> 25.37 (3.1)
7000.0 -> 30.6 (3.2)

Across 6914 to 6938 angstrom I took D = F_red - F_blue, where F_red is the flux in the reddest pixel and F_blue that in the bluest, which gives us -8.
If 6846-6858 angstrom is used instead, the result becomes -8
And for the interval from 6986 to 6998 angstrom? -2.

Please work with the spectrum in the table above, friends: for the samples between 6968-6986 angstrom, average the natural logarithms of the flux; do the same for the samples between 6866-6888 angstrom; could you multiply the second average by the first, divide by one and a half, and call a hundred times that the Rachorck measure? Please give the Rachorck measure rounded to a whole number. 774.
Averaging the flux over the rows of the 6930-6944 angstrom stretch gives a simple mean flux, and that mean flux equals 28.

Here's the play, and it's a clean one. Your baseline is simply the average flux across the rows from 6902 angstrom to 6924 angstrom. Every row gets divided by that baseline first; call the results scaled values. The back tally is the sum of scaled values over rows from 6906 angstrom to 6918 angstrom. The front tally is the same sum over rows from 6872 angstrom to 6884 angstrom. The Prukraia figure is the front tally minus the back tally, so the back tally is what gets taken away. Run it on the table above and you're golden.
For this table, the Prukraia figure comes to -0.34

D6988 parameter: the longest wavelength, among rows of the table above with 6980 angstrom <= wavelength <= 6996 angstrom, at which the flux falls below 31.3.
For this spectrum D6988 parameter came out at 6994.0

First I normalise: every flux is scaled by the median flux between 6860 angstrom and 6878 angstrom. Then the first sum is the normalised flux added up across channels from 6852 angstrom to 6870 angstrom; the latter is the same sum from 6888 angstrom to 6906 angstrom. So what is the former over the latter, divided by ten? 0.084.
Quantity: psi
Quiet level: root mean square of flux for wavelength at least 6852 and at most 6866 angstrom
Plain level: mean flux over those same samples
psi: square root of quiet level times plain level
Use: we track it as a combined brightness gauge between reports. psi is 27.3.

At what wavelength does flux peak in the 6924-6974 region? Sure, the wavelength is 6949.0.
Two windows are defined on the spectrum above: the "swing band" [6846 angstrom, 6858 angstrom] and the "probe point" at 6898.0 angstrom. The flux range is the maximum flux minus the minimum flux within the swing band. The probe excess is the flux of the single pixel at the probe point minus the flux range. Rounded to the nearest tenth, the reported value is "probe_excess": 25.4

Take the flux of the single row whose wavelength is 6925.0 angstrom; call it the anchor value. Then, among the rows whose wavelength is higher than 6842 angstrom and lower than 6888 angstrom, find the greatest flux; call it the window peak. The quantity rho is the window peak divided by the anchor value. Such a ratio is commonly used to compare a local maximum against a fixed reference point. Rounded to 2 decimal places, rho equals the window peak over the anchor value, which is 1.79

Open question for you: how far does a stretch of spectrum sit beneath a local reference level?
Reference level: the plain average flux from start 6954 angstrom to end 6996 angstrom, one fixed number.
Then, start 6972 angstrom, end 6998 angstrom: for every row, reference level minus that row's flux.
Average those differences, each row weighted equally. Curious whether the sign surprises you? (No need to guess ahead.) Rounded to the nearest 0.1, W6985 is 0.7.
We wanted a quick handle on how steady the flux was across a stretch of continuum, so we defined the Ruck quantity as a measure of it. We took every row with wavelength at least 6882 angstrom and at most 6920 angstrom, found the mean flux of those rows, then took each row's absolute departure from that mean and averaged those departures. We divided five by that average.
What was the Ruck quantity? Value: 2.4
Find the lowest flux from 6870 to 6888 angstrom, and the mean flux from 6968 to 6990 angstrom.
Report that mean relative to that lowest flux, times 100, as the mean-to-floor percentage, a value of 123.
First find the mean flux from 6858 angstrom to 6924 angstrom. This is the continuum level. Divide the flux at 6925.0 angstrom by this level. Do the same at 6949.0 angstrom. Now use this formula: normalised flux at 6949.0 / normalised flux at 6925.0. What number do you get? 1.72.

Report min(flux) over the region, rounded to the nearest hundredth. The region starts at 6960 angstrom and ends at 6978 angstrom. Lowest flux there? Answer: 24.81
